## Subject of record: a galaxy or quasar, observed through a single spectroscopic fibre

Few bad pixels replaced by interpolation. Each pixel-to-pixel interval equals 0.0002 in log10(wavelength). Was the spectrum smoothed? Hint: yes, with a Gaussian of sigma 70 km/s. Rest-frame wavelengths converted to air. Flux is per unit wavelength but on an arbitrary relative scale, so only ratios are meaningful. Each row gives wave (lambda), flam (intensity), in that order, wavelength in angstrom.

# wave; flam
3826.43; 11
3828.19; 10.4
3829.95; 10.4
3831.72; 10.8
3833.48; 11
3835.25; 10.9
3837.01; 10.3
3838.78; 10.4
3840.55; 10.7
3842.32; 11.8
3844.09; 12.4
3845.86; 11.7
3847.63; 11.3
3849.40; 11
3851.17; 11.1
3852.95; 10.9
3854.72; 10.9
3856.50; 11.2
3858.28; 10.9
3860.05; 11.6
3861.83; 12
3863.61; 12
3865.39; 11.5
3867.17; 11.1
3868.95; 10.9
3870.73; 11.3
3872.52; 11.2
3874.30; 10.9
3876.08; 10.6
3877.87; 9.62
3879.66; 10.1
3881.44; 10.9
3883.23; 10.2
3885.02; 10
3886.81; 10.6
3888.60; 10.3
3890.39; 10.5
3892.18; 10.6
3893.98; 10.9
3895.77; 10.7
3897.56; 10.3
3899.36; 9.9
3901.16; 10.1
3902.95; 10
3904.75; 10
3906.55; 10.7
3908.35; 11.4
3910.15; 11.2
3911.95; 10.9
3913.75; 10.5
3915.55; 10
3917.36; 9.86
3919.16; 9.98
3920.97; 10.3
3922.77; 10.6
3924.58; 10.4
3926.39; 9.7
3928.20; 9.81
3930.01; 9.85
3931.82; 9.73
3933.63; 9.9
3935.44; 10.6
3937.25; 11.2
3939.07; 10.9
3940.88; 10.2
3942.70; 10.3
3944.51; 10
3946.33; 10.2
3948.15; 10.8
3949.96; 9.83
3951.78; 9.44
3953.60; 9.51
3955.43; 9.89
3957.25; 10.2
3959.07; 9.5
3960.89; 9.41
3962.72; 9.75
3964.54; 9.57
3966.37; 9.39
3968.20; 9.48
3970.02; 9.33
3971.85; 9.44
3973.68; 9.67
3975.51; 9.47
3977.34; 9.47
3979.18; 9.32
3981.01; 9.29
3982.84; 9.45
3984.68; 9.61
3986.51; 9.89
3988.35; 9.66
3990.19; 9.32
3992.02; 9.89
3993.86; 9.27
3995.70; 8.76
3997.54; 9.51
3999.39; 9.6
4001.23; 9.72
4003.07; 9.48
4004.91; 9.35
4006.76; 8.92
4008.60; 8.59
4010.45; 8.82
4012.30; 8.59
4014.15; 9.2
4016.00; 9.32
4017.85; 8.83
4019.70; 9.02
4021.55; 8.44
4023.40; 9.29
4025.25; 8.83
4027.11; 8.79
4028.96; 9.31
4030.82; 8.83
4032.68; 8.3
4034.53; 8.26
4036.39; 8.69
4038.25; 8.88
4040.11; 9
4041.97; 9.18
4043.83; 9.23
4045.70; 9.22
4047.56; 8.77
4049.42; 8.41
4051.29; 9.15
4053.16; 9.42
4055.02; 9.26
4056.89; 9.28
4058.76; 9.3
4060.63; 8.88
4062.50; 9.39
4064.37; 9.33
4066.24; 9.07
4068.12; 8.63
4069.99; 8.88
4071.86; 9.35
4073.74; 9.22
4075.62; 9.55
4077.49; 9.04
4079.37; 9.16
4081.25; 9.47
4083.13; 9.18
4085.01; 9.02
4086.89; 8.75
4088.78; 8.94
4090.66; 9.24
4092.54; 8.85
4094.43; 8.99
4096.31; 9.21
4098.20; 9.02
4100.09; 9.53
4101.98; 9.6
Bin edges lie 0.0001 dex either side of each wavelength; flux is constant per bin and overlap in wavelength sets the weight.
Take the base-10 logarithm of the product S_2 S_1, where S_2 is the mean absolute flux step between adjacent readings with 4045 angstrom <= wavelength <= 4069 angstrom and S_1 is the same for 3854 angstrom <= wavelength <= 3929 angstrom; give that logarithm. -0.96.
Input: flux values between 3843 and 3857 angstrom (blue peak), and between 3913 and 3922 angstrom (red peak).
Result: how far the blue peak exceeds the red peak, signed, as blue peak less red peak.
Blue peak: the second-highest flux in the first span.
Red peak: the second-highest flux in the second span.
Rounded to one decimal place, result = 1.4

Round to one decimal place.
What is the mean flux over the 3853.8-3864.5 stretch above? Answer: 11.4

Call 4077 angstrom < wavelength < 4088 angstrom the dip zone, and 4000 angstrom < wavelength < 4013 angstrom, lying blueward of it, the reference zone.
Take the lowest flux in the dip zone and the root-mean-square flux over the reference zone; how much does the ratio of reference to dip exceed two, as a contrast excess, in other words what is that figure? -0.963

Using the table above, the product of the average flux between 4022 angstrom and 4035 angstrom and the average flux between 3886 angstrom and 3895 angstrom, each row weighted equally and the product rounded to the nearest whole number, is 93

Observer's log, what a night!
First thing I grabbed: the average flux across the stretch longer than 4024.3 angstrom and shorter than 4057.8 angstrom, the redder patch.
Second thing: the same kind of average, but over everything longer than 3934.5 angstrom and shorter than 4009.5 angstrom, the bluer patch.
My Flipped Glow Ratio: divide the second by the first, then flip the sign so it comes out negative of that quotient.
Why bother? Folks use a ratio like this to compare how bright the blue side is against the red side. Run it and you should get -1.08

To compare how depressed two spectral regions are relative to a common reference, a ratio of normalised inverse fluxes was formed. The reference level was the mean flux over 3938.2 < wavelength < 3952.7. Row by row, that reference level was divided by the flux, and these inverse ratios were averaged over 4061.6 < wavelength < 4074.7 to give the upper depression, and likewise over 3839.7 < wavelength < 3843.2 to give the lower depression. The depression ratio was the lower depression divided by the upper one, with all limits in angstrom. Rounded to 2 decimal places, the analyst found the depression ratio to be 0.81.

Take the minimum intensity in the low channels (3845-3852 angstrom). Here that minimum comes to 11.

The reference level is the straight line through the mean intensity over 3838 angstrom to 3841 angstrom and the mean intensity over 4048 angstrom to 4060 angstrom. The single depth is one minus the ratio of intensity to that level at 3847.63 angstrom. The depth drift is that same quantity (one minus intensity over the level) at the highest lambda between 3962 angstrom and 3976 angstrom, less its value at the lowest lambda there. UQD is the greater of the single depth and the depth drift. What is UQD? 0.020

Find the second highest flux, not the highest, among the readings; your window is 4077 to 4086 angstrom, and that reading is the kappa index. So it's 9.18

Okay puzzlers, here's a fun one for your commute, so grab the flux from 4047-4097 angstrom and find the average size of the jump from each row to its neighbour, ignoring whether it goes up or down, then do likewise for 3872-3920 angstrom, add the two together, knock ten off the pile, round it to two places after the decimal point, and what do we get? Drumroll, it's -9.35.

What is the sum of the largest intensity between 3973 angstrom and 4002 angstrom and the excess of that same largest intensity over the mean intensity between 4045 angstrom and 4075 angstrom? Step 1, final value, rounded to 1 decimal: 10.7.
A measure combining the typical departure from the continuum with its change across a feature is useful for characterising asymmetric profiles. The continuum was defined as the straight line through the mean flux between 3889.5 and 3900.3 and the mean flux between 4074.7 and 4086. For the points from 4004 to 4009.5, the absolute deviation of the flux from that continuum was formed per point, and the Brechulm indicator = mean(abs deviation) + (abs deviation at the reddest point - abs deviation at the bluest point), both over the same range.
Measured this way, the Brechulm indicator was 1.51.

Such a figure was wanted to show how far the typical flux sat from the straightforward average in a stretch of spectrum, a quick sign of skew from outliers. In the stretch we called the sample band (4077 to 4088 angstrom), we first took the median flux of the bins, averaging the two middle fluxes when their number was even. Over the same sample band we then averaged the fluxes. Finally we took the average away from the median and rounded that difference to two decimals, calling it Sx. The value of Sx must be 0.00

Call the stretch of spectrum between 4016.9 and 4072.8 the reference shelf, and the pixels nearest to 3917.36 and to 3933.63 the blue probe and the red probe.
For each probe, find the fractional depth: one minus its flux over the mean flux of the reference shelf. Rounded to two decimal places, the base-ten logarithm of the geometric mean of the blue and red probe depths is -1.00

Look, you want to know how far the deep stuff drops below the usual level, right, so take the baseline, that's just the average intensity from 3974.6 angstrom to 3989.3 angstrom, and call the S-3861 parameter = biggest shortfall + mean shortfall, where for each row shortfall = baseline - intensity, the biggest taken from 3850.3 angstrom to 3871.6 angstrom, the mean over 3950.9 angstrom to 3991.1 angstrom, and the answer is -1.4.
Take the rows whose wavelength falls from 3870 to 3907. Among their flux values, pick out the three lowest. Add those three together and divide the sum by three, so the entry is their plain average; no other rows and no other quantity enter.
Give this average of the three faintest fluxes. 9.8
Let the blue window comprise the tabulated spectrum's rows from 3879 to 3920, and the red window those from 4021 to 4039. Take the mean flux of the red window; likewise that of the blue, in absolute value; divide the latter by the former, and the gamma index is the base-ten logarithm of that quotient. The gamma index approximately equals 0.075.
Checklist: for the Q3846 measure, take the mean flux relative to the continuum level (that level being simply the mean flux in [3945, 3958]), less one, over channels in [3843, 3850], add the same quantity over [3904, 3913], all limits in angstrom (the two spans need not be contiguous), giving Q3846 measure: 0.25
